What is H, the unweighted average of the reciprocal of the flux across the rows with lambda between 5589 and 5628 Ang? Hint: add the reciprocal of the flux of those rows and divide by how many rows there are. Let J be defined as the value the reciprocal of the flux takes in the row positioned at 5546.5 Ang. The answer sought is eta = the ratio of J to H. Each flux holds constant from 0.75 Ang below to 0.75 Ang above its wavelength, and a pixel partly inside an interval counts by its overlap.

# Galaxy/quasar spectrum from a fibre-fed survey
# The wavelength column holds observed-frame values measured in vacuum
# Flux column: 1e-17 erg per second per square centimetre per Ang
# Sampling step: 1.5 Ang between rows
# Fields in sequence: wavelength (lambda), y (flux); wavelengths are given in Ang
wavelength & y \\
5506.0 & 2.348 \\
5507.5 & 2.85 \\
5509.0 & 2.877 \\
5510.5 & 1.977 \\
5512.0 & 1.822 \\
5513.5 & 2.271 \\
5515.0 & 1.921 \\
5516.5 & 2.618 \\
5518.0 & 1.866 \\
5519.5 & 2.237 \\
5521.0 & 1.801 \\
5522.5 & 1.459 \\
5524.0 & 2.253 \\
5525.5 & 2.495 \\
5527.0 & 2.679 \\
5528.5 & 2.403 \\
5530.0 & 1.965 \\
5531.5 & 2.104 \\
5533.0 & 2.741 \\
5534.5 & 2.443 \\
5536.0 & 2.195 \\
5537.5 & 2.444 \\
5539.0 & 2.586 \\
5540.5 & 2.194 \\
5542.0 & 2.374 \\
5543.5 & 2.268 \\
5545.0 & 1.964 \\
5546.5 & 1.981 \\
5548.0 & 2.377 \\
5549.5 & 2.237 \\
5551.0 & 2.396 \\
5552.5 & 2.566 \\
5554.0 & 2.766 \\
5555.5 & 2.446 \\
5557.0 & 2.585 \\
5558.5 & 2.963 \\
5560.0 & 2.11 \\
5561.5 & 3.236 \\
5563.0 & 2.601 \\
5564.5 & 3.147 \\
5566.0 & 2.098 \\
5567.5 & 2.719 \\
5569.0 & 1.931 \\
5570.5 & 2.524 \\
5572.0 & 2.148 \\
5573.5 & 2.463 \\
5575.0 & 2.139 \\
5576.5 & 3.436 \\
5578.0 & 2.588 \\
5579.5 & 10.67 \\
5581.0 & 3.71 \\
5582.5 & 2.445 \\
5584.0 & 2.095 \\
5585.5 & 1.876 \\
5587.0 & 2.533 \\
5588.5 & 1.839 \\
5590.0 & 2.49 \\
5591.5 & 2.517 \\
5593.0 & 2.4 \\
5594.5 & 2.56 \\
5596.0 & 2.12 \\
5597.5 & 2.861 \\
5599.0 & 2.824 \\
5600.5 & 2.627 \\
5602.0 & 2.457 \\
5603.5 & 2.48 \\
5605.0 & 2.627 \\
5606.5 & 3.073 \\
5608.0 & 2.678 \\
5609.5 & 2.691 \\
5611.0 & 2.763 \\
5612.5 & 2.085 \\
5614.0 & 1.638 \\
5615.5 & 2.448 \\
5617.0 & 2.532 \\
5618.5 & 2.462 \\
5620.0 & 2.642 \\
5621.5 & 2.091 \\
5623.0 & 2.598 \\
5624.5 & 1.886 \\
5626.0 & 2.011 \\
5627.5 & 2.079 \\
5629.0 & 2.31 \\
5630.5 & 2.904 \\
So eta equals 1.21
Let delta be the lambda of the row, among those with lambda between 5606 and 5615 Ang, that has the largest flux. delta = 5606.5 Ang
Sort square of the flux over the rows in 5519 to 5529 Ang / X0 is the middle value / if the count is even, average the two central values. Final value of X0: 5.1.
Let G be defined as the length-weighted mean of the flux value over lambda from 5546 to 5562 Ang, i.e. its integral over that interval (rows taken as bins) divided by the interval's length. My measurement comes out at 2.51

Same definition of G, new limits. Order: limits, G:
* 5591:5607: 2.59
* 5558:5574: 2.53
